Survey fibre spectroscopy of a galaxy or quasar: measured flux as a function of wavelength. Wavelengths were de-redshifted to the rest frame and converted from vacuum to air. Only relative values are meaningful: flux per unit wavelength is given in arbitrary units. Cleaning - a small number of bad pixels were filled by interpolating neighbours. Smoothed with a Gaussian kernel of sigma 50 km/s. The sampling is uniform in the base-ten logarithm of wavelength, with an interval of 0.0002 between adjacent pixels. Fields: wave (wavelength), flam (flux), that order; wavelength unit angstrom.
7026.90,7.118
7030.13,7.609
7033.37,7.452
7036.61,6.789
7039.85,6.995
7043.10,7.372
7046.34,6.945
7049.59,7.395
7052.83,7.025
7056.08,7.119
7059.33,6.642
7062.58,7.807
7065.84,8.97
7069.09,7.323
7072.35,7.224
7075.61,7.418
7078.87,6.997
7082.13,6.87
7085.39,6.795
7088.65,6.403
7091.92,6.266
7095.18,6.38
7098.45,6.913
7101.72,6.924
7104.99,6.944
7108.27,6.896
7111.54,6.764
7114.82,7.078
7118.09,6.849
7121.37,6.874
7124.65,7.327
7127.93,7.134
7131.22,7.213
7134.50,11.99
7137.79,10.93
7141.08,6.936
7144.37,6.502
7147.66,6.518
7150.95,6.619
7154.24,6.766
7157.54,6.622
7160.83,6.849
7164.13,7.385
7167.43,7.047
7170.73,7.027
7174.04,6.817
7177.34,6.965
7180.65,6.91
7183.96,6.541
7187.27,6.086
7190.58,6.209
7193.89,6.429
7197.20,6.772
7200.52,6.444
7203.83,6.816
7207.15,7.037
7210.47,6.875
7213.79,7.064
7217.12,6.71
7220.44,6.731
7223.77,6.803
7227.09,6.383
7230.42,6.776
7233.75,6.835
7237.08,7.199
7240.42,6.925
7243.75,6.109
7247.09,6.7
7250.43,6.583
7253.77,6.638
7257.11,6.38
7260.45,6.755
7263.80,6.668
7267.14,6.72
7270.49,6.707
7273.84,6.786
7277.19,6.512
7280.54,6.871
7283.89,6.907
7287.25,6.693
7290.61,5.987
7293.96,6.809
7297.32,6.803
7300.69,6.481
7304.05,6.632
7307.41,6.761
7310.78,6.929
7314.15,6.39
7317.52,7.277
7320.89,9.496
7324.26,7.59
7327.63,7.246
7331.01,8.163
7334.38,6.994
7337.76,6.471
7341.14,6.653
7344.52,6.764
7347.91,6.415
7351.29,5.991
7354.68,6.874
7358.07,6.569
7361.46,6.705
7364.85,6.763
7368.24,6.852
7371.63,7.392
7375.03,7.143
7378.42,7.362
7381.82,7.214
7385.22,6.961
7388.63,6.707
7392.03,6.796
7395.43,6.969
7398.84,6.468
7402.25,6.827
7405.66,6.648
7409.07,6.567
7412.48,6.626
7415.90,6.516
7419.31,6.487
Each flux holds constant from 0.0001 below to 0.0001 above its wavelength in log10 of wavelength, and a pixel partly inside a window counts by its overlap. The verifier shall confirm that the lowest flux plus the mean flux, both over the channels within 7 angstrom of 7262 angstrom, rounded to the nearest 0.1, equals 13.0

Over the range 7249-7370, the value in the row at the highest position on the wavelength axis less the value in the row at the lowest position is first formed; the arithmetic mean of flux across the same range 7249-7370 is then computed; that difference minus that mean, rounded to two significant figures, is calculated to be -6.6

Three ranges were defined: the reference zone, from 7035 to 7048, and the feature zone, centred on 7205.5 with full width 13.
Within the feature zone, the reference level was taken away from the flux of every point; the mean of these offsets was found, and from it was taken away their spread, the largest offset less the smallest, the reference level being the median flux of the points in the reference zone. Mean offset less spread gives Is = -0.8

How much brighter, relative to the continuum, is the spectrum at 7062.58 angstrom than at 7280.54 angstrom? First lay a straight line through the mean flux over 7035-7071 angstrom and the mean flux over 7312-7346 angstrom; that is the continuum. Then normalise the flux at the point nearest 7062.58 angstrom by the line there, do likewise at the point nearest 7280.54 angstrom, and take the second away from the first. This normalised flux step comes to 0.1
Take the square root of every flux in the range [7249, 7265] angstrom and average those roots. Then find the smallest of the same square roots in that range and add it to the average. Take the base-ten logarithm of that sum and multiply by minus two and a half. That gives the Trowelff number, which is -1.77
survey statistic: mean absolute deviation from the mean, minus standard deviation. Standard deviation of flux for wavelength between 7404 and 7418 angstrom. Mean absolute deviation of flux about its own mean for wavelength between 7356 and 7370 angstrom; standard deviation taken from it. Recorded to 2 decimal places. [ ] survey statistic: 0.03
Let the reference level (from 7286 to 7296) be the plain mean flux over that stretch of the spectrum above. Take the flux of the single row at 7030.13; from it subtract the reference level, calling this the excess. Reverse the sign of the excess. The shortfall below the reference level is -1.11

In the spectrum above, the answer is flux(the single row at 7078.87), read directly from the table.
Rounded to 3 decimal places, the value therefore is 6.997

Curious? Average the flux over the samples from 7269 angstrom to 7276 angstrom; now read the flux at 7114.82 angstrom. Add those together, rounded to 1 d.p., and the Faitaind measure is 13.8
